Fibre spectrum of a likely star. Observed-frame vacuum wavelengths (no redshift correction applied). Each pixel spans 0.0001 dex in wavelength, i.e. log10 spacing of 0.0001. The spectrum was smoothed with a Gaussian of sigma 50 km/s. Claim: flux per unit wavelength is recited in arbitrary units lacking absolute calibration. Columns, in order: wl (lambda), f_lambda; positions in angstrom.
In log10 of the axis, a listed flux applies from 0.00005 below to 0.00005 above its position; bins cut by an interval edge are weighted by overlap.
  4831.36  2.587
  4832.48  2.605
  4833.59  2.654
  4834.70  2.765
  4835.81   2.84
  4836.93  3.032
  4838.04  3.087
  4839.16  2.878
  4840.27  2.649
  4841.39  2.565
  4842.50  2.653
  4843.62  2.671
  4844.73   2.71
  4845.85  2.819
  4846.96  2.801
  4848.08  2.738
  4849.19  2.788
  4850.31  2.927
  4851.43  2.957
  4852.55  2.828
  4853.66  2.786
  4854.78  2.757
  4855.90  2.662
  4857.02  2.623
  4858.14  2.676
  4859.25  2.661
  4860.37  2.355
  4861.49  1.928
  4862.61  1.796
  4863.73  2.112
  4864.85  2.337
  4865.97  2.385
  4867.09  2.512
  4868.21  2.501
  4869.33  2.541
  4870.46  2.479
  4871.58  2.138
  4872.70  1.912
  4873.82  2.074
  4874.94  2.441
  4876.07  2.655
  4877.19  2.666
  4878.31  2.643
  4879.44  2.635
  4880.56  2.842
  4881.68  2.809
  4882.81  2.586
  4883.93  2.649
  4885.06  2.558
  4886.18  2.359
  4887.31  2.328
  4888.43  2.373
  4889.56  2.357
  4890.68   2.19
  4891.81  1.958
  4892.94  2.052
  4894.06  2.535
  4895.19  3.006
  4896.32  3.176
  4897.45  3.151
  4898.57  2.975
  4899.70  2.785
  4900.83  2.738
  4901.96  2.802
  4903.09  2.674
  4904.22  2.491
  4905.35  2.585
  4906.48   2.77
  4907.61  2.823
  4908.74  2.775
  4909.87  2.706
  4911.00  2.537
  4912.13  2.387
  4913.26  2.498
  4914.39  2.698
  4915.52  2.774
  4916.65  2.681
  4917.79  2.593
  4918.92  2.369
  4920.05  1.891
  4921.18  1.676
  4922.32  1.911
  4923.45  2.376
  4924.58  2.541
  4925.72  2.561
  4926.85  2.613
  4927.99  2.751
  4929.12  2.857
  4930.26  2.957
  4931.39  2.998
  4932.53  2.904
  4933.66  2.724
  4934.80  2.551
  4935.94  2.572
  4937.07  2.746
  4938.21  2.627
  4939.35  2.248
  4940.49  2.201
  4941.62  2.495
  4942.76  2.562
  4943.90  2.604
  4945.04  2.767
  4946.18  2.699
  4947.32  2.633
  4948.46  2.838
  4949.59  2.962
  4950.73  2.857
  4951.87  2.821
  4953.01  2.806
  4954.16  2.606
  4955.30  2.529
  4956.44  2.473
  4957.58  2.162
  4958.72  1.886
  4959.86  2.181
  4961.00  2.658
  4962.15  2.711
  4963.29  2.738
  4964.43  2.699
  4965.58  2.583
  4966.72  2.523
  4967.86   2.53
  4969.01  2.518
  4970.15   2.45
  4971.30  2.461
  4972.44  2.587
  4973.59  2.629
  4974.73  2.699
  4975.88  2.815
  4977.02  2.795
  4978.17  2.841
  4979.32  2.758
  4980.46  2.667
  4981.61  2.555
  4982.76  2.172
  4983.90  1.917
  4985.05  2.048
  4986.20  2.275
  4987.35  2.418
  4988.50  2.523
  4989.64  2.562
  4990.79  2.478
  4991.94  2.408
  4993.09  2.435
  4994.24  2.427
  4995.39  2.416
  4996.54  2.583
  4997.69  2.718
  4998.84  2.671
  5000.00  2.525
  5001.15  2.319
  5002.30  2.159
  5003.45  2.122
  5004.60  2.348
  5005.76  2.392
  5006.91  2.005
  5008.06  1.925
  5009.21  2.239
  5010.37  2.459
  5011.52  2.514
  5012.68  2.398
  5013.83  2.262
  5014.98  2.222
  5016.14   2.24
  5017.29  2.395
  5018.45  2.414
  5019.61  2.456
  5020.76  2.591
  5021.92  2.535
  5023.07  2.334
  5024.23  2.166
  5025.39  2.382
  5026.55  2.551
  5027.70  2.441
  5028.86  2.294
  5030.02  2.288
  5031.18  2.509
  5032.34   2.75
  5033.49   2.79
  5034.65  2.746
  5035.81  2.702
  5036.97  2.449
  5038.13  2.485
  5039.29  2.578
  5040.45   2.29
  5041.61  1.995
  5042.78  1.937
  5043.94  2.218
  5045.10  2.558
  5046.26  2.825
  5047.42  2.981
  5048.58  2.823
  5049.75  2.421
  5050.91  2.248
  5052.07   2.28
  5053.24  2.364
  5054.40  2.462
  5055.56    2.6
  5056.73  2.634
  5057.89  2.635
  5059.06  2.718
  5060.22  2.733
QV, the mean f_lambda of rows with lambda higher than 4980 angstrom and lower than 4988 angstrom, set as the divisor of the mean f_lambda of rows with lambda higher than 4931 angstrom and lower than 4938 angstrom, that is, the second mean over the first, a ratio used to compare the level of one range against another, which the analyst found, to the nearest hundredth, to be 1.20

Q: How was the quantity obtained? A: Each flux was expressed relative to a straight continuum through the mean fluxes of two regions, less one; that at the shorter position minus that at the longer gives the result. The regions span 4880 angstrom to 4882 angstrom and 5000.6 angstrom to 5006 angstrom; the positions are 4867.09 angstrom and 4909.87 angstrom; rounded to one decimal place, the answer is -0.1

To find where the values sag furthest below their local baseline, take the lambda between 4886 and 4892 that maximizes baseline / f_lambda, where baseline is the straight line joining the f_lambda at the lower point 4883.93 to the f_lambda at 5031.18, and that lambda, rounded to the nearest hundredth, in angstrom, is 4891.81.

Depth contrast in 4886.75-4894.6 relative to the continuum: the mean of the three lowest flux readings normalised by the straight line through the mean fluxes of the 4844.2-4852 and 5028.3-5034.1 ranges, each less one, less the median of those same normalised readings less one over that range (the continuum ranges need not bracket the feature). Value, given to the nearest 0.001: -0.093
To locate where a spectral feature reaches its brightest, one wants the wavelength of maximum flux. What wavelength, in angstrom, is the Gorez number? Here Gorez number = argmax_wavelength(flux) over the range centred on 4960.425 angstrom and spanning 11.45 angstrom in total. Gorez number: 4963.29 angstrom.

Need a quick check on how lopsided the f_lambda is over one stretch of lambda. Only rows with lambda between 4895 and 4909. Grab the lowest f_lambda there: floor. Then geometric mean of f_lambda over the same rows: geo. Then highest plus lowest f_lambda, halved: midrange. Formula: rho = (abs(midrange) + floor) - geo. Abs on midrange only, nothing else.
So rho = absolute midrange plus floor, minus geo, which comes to 2.5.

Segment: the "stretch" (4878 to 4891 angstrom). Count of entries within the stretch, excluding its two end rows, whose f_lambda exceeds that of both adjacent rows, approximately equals 3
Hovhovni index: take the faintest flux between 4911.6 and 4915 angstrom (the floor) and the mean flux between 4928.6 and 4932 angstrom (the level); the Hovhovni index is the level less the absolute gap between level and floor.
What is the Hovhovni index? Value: 2.39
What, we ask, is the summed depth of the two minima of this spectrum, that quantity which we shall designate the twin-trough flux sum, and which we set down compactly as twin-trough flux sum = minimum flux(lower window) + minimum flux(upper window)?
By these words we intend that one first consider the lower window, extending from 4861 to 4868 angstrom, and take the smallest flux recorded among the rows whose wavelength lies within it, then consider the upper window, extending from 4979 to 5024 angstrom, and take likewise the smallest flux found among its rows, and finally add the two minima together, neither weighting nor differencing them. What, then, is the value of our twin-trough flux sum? 3.71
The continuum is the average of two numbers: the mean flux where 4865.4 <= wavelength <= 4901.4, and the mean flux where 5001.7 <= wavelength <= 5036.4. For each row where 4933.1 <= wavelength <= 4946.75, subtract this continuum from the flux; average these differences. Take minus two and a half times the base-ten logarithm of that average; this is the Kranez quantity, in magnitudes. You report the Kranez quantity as 2.43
